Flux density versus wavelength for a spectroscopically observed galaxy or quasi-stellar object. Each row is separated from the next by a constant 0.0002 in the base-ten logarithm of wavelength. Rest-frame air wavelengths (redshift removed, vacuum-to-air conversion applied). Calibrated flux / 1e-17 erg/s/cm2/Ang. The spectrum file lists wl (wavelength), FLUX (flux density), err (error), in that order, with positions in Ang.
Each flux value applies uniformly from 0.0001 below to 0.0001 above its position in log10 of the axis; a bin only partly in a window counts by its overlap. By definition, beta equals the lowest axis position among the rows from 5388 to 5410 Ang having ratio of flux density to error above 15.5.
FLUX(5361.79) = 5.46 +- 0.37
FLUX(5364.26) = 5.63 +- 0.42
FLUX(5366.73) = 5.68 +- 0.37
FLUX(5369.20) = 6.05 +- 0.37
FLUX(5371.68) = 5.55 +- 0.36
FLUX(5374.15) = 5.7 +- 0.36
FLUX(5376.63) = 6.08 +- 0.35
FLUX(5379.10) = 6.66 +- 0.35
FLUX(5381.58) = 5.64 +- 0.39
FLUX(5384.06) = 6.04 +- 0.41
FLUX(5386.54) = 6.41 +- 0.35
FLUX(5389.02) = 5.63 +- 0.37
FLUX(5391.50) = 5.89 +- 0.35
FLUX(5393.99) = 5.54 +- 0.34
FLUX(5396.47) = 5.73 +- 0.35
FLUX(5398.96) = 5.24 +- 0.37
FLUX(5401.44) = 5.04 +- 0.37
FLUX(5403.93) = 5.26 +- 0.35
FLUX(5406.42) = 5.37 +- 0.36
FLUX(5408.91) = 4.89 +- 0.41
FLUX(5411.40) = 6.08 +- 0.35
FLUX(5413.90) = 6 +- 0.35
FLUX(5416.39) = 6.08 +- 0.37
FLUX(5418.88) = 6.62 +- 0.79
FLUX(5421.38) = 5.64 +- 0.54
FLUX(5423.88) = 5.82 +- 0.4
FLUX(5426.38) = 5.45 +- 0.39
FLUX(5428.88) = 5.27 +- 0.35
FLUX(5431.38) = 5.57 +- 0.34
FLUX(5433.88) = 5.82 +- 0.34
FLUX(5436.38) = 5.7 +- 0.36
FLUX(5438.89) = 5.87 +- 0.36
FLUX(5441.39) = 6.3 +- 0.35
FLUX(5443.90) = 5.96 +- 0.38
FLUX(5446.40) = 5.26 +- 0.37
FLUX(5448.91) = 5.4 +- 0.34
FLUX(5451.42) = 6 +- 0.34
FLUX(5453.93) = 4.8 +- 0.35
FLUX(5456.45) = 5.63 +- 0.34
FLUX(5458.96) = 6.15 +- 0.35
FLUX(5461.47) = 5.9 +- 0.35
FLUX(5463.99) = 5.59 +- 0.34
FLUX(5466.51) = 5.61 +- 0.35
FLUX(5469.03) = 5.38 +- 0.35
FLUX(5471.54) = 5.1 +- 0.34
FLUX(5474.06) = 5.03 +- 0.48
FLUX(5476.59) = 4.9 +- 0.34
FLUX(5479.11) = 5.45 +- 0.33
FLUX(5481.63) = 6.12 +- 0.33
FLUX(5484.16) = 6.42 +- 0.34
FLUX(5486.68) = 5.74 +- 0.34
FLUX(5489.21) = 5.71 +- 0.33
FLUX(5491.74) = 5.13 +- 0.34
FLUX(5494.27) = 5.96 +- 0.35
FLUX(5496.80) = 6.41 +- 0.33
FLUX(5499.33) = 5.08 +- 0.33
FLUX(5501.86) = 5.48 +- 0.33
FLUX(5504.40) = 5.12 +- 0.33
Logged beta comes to 5391.50 Ang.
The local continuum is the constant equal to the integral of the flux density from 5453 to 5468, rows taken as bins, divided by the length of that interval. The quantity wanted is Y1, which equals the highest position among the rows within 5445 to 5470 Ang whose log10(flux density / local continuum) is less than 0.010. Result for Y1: 5469.03 Ang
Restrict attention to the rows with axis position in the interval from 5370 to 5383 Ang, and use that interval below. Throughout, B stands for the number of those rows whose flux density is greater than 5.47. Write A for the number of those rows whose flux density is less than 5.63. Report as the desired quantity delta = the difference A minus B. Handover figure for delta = -4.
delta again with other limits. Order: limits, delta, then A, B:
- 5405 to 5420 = -2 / 2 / 4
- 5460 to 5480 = 4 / 7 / 3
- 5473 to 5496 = -1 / 4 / 5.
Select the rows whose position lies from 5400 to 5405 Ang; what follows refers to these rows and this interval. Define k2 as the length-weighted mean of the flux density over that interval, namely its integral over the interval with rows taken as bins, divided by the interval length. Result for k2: 5.2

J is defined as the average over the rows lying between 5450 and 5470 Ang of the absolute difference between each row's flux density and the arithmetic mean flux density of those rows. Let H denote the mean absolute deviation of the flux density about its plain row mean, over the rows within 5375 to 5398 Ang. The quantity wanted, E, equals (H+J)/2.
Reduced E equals 0.30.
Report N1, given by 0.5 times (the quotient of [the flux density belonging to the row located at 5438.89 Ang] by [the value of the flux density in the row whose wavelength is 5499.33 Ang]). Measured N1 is 0.58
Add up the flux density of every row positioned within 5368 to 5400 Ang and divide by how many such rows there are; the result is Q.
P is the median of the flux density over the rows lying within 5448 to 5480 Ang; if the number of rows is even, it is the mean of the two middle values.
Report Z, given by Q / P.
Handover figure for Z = 1.07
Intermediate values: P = 5.45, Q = 5.86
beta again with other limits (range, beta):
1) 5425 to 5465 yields 5431.38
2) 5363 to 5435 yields 5369.20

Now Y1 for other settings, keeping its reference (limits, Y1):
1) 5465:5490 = 5489.21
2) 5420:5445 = 5436.38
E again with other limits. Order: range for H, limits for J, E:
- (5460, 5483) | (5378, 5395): 0.33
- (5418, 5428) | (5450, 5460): 0.40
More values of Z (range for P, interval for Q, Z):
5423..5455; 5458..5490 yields 0.99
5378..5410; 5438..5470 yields 1.01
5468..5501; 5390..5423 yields 1.04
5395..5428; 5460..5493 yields 0.98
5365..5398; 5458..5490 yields 0.98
